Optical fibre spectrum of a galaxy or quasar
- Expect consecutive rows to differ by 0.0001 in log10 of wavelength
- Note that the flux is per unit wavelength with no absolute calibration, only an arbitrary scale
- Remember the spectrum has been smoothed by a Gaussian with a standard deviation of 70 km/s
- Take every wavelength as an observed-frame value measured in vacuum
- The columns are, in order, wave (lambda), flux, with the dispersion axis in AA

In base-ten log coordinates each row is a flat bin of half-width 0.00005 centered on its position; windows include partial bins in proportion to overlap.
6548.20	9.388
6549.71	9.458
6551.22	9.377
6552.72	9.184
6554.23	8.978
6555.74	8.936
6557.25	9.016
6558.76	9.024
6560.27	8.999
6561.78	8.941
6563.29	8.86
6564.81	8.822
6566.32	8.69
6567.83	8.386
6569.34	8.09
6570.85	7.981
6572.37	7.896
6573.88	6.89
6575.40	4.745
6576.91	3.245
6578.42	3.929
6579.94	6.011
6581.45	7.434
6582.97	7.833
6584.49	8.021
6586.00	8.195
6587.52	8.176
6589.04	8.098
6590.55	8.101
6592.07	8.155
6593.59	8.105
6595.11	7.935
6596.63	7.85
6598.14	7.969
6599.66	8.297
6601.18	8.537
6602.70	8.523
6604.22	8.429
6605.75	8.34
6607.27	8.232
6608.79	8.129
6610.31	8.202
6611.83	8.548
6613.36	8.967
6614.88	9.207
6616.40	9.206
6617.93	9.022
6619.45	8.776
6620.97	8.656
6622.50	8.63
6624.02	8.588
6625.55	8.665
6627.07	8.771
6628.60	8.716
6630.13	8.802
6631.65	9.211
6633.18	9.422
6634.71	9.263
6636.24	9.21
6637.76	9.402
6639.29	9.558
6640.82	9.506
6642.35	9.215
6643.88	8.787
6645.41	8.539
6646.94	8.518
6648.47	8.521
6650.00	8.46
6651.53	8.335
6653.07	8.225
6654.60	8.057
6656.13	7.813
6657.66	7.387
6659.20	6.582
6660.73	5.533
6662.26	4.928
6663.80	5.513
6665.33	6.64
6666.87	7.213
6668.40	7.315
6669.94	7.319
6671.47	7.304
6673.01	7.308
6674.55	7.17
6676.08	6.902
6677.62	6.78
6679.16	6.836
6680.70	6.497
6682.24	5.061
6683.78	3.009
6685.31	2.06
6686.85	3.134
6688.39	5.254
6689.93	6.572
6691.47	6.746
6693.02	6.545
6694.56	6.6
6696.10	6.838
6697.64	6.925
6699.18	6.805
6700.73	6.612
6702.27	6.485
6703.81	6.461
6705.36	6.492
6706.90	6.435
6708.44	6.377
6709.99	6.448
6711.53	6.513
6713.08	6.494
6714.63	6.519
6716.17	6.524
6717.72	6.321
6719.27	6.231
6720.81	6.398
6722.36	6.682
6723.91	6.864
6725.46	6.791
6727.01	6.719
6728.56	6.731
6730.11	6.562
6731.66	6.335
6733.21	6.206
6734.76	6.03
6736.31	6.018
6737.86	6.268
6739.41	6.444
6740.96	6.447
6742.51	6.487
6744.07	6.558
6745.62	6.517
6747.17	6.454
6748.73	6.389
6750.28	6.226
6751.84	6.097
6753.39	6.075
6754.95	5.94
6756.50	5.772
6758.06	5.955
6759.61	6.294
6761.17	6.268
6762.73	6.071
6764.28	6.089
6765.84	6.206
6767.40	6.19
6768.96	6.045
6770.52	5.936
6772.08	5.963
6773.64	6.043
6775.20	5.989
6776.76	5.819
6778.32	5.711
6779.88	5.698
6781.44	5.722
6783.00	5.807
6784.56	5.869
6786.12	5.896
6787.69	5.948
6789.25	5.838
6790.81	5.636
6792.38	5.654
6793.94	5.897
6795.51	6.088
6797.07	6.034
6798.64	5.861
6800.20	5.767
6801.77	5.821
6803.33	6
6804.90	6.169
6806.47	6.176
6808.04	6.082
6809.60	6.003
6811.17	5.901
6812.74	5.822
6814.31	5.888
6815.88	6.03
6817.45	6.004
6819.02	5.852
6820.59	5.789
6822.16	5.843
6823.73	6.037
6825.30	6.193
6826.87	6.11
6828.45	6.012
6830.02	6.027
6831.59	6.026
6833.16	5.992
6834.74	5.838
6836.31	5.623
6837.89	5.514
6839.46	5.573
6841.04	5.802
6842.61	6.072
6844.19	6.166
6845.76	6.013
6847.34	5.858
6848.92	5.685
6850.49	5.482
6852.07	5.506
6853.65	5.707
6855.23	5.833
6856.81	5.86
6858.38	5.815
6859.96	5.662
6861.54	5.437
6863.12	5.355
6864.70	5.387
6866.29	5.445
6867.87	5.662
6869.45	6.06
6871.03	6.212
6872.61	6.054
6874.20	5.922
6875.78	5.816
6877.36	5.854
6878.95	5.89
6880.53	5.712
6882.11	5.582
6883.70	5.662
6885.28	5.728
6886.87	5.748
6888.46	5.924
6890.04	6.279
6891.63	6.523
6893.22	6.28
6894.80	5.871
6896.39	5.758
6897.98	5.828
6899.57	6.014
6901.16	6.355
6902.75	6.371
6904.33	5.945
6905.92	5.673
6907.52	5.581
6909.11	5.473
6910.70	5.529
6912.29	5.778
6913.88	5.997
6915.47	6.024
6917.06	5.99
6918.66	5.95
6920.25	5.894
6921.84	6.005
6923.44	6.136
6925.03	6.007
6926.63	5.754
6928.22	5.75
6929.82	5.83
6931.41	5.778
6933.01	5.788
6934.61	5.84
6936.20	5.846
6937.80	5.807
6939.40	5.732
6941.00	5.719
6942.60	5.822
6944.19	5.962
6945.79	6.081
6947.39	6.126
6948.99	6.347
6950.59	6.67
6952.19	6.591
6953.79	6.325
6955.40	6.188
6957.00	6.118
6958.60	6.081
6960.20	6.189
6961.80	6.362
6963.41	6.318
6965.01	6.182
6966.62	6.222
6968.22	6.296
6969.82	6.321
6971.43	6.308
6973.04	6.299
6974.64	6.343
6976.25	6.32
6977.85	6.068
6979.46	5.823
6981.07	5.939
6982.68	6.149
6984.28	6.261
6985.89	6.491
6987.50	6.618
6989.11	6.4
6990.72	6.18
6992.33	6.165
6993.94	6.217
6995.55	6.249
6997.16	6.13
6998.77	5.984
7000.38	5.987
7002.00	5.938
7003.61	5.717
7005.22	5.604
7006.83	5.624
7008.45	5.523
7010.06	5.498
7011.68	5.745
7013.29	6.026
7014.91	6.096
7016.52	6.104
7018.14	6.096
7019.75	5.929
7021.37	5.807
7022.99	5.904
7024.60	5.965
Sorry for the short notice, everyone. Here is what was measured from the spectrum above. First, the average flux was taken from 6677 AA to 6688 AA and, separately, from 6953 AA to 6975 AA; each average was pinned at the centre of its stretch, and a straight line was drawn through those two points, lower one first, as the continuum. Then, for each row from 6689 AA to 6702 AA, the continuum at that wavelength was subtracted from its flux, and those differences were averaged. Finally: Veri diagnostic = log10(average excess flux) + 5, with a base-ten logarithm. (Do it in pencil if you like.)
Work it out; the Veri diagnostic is 5.3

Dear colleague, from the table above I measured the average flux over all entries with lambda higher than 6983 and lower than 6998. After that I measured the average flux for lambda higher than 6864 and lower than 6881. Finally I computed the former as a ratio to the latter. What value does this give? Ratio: 1.08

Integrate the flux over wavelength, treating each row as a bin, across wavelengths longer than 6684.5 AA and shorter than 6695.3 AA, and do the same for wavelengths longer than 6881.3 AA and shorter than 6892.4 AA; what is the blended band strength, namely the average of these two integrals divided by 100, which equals 0.613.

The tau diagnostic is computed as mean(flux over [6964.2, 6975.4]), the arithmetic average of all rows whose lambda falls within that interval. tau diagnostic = 6.28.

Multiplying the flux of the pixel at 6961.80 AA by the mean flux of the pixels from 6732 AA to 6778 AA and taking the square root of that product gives 6.3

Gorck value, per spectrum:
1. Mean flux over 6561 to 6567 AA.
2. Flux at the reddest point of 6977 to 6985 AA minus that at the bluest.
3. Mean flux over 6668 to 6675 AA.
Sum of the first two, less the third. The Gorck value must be 1.7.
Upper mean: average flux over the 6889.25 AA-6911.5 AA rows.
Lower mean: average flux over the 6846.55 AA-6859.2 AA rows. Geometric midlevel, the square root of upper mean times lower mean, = 5.8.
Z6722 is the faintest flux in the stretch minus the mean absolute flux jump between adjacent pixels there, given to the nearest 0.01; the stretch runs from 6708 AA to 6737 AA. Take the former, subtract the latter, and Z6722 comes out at 5.91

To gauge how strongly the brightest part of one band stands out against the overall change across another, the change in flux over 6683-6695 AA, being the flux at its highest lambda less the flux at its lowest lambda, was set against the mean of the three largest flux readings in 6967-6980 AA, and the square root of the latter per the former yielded 1.3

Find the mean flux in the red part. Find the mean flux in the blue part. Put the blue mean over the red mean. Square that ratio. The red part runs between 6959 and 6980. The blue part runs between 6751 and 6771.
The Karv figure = 0.95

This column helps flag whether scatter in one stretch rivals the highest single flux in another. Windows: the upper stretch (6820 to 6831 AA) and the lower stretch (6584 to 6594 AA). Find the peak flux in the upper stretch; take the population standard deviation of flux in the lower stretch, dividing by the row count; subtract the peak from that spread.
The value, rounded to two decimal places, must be -6.14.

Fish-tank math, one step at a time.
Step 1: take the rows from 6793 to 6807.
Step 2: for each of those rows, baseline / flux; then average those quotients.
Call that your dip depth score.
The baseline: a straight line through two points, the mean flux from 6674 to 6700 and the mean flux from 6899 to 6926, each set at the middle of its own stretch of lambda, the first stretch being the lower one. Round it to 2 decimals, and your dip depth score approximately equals 0.99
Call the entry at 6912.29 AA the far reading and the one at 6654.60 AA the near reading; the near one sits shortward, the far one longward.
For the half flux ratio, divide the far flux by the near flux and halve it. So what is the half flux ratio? 0.36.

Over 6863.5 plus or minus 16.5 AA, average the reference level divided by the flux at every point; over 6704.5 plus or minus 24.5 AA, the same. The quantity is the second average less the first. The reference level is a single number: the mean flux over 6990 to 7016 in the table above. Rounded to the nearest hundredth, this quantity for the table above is 0.01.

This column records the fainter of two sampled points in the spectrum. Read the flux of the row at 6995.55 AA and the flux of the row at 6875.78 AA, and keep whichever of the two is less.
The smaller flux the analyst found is 5.8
